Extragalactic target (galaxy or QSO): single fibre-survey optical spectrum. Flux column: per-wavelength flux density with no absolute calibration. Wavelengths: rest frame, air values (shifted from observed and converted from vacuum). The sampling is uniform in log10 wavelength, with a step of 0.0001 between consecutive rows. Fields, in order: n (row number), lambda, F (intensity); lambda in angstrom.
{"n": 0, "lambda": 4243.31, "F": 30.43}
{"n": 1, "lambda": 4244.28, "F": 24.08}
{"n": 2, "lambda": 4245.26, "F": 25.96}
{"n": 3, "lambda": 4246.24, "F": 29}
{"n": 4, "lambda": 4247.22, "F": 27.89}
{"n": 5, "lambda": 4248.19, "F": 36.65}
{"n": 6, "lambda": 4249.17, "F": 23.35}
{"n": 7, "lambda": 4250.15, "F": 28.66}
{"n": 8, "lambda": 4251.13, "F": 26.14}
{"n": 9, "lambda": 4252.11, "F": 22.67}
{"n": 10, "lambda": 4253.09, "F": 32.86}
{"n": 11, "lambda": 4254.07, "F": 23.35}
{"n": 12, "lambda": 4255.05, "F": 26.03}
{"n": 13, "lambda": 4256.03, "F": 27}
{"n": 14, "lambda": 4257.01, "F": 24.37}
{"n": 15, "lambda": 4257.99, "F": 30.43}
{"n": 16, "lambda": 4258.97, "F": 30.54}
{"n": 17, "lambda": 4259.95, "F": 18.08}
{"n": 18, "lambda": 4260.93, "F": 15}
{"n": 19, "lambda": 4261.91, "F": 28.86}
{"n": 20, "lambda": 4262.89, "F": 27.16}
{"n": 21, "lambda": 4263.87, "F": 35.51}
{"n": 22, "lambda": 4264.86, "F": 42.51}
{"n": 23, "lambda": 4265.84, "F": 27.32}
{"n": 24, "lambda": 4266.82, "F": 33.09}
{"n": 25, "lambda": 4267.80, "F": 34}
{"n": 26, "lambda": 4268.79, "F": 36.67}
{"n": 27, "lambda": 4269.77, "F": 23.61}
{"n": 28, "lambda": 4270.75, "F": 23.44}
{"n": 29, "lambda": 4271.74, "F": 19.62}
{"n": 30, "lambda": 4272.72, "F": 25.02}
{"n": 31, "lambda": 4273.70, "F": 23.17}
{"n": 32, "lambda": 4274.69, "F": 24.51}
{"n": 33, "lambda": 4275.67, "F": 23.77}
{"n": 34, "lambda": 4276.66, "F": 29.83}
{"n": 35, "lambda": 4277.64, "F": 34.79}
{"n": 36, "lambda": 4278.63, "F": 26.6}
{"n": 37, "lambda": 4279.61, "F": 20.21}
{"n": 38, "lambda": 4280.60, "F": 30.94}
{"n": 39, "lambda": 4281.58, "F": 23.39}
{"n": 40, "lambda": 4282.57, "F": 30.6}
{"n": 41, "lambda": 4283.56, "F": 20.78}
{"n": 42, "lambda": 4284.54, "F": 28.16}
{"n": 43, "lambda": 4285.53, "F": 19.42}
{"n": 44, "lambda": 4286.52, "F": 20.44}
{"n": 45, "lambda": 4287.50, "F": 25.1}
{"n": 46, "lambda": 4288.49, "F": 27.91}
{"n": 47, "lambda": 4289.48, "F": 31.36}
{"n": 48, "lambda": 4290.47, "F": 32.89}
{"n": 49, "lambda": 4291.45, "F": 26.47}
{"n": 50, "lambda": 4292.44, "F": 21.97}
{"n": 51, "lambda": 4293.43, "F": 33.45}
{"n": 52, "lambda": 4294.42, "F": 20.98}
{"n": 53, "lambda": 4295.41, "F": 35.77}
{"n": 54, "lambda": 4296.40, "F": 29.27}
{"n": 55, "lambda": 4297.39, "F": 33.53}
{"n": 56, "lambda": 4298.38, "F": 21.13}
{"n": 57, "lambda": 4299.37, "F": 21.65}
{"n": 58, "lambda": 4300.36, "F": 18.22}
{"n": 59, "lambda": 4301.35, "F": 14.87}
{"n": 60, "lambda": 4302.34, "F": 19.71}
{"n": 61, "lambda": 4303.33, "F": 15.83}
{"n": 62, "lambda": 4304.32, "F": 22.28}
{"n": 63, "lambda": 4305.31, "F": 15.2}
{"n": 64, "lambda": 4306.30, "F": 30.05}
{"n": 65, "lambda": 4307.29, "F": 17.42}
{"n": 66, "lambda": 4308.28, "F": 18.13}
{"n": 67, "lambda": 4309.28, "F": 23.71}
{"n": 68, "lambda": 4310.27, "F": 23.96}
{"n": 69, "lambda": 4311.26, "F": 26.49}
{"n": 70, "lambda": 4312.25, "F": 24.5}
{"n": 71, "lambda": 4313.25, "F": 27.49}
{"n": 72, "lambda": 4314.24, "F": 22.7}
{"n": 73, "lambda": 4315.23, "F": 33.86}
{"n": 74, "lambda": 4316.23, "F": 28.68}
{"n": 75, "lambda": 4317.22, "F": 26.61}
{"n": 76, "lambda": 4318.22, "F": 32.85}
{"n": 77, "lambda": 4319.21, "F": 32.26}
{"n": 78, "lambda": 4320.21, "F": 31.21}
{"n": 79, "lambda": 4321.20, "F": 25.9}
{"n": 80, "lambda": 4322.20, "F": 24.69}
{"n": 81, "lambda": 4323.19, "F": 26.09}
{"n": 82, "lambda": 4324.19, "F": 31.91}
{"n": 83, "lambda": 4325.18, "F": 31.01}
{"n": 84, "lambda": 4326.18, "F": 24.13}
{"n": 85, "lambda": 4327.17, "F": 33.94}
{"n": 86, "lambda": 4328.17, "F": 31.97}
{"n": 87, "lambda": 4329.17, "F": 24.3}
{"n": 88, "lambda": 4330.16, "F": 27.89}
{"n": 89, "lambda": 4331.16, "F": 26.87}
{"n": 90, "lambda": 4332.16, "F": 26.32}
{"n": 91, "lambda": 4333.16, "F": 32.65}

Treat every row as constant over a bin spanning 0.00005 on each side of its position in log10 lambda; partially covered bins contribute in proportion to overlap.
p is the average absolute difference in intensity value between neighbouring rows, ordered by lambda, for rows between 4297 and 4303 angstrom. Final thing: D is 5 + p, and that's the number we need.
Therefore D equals 9.9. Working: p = 4.9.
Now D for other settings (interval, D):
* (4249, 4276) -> 10.2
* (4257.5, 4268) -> 11.8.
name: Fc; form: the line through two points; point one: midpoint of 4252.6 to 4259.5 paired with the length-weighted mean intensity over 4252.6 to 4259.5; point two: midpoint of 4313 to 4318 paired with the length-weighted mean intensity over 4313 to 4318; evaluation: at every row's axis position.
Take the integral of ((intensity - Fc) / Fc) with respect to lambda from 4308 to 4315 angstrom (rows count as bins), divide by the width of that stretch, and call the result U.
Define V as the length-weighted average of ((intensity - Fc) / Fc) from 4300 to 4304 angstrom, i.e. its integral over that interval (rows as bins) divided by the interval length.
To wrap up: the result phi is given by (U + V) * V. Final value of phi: 0.196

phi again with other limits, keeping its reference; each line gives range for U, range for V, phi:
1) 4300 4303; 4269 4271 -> 0.041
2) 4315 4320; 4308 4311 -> 0.021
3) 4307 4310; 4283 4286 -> 0.081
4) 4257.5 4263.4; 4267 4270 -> 0.010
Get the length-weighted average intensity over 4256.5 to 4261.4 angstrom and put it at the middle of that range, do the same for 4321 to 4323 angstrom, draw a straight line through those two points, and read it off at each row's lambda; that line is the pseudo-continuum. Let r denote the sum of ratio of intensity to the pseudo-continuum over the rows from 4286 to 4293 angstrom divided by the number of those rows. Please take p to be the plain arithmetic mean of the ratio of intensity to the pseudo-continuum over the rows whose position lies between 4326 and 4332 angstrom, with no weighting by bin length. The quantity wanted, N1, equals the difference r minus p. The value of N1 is -0.021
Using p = 1.11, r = 1.08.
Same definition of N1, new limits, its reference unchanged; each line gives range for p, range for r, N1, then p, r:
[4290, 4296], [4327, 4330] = 0.018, 1.16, 1.18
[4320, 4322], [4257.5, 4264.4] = -0.015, 1.13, 1.11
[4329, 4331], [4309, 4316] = 0.018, 1.02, 1.04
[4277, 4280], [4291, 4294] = -0.012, 1.12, 1.11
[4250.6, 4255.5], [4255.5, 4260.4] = -0.011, 1.11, 1.10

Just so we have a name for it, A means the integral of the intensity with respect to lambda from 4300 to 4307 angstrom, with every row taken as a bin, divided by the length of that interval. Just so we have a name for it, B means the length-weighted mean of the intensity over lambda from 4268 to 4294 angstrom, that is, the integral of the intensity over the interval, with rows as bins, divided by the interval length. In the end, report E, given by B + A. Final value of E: 46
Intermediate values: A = 19.4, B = 26.4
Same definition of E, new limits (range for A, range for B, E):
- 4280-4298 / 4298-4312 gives 48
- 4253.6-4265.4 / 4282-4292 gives 54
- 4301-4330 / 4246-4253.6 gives 54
